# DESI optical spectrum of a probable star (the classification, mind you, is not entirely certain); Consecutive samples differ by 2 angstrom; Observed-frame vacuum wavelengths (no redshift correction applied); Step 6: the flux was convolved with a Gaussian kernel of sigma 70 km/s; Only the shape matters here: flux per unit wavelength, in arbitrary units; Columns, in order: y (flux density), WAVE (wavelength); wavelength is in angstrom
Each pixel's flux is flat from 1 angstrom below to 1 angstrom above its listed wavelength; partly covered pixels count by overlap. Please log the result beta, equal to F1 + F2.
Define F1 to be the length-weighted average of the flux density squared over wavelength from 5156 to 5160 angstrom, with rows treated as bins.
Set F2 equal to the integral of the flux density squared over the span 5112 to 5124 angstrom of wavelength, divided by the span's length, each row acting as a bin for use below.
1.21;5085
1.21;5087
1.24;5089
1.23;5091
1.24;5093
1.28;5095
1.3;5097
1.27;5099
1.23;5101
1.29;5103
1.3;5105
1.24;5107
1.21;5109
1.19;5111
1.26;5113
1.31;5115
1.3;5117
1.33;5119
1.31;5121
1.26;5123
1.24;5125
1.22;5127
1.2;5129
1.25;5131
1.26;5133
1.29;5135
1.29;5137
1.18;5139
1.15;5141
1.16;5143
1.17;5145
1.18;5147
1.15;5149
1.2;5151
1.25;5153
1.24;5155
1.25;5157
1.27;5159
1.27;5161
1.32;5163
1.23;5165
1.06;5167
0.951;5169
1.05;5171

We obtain 3.27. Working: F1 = 1.59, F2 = 1.68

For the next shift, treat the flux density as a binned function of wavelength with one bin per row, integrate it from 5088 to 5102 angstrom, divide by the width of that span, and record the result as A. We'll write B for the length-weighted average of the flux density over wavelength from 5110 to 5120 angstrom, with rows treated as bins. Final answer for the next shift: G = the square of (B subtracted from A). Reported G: 0.0005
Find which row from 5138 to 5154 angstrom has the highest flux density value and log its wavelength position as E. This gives 5153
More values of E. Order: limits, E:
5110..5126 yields 5119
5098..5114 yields 5105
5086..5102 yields 5097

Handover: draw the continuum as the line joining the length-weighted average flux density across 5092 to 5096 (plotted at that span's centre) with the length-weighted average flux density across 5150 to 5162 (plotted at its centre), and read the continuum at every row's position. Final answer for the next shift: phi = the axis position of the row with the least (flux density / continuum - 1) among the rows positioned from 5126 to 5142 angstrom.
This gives 5141 angstrom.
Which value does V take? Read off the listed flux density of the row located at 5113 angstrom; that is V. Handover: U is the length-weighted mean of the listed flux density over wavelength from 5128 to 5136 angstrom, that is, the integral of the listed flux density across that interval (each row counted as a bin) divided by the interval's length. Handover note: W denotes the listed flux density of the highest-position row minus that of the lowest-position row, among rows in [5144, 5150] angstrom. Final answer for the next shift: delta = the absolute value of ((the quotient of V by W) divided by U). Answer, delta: 50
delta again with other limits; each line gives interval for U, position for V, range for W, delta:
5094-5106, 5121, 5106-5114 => 51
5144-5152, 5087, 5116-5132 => 21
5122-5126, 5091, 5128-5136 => 11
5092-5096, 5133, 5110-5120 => 7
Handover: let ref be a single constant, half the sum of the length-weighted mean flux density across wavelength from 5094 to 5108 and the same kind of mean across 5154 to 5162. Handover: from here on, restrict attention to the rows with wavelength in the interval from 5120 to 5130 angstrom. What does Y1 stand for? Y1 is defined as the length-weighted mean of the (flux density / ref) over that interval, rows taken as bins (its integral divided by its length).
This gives 0.985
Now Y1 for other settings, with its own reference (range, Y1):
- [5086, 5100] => 0.990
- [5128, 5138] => 0.994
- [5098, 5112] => 0.986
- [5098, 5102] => 0.988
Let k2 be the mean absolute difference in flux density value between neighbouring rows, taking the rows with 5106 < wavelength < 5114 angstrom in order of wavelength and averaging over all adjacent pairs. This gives 0.040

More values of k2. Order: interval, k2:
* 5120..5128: 0.030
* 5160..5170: 0.105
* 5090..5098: 0.023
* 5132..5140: 0.047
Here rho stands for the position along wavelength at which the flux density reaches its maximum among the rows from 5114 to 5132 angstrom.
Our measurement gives 5119 angstrom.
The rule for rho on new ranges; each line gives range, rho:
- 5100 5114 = 5105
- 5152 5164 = 5163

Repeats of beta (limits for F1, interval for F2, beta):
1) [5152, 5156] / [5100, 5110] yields 3.12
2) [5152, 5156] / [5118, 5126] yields 3.20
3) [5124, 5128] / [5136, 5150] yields 2.91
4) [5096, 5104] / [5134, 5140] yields 3.19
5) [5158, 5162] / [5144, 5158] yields 3.07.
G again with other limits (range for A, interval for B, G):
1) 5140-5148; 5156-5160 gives 0.0090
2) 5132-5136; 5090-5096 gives 0.0006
